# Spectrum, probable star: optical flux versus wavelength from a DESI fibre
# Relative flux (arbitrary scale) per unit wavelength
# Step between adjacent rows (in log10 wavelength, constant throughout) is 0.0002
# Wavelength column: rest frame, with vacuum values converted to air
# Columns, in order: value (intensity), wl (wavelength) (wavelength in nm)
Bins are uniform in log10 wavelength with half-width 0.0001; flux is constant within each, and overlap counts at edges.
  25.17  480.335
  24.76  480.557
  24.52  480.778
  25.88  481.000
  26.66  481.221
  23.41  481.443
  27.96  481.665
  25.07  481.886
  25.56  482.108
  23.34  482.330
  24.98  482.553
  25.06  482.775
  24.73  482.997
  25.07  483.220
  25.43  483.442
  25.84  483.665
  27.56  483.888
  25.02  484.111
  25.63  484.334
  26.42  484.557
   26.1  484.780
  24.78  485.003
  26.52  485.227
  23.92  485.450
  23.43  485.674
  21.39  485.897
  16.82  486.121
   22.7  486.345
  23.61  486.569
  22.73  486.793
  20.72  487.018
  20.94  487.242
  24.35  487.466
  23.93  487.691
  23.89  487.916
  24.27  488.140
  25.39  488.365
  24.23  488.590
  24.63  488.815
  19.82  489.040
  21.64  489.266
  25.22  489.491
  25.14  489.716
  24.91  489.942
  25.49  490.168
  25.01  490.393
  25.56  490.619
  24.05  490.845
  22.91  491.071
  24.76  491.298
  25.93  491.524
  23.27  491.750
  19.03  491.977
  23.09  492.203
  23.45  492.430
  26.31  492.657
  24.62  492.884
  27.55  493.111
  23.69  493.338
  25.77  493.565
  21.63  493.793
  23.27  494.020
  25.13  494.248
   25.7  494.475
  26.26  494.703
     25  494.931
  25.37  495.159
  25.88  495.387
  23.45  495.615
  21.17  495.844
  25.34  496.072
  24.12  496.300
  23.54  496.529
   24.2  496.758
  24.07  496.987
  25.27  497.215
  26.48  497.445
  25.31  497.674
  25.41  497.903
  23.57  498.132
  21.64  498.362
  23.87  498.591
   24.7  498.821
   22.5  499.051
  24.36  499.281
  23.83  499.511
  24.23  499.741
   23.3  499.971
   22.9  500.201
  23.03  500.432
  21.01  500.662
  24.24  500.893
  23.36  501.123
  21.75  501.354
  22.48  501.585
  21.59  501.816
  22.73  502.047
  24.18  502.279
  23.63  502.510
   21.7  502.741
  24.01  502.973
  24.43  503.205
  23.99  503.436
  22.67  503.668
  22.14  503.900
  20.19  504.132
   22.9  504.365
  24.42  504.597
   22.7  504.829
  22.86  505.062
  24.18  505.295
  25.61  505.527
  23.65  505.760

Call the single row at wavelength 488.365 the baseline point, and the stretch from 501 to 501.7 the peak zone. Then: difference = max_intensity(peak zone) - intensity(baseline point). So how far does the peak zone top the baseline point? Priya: -2.0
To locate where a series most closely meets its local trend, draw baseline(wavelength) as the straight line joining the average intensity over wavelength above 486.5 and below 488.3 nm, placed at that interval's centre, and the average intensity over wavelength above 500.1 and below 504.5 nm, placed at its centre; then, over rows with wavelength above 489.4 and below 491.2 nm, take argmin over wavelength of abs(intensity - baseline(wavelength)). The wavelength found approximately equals 491.071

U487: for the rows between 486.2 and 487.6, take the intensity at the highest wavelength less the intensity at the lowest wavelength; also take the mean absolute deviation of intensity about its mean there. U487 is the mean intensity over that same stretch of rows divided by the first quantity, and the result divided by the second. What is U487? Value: 12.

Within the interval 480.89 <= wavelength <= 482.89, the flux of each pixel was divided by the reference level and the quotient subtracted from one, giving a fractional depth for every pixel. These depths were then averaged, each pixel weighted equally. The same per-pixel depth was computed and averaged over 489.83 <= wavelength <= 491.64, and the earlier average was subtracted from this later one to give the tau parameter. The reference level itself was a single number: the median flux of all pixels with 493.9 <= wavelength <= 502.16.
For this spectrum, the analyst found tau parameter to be 0.021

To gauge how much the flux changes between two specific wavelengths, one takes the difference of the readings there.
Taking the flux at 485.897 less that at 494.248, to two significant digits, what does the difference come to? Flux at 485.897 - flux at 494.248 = -3.7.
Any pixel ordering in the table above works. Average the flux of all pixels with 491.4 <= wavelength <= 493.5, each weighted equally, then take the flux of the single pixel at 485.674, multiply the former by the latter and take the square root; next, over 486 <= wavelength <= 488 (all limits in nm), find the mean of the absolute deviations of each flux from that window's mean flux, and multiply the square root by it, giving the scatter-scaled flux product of 43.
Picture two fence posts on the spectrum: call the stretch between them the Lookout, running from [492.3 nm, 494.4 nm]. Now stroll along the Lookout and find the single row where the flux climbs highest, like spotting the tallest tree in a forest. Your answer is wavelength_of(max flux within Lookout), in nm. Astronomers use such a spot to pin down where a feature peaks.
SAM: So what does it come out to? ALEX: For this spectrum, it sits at 493.111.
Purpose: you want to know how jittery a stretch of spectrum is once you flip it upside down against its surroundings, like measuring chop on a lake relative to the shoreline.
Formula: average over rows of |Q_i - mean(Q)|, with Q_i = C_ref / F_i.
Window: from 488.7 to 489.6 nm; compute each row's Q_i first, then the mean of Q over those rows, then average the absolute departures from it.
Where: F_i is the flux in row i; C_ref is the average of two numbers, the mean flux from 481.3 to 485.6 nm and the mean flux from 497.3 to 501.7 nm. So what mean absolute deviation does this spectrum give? 0.10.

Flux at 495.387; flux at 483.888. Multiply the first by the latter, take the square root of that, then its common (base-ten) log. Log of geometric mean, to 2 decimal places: 1.43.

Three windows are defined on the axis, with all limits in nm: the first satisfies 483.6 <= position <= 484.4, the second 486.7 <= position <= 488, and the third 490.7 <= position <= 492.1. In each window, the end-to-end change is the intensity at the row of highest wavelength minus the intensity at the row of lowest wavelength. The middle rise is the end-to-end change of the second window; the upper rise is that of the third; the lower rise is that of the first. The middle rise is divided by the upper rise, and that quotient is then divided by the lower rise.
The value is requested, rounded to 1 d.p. 1.1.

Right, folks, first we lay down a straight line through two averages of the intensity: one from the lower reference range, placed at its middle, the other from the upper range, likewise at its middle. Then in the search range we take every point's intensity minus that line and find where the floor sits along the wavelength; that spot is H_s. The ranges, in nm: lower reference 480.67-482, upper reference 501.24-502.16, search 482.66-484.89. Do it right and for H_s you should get 482.997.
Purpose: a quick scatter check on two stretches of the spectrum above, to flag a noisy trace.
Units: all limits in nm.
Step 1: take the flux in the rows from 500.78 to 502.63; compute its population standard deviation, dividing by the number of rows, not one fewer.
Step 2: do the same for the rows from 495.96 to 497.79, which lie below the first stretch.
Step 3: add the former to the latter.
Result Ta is 1.9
